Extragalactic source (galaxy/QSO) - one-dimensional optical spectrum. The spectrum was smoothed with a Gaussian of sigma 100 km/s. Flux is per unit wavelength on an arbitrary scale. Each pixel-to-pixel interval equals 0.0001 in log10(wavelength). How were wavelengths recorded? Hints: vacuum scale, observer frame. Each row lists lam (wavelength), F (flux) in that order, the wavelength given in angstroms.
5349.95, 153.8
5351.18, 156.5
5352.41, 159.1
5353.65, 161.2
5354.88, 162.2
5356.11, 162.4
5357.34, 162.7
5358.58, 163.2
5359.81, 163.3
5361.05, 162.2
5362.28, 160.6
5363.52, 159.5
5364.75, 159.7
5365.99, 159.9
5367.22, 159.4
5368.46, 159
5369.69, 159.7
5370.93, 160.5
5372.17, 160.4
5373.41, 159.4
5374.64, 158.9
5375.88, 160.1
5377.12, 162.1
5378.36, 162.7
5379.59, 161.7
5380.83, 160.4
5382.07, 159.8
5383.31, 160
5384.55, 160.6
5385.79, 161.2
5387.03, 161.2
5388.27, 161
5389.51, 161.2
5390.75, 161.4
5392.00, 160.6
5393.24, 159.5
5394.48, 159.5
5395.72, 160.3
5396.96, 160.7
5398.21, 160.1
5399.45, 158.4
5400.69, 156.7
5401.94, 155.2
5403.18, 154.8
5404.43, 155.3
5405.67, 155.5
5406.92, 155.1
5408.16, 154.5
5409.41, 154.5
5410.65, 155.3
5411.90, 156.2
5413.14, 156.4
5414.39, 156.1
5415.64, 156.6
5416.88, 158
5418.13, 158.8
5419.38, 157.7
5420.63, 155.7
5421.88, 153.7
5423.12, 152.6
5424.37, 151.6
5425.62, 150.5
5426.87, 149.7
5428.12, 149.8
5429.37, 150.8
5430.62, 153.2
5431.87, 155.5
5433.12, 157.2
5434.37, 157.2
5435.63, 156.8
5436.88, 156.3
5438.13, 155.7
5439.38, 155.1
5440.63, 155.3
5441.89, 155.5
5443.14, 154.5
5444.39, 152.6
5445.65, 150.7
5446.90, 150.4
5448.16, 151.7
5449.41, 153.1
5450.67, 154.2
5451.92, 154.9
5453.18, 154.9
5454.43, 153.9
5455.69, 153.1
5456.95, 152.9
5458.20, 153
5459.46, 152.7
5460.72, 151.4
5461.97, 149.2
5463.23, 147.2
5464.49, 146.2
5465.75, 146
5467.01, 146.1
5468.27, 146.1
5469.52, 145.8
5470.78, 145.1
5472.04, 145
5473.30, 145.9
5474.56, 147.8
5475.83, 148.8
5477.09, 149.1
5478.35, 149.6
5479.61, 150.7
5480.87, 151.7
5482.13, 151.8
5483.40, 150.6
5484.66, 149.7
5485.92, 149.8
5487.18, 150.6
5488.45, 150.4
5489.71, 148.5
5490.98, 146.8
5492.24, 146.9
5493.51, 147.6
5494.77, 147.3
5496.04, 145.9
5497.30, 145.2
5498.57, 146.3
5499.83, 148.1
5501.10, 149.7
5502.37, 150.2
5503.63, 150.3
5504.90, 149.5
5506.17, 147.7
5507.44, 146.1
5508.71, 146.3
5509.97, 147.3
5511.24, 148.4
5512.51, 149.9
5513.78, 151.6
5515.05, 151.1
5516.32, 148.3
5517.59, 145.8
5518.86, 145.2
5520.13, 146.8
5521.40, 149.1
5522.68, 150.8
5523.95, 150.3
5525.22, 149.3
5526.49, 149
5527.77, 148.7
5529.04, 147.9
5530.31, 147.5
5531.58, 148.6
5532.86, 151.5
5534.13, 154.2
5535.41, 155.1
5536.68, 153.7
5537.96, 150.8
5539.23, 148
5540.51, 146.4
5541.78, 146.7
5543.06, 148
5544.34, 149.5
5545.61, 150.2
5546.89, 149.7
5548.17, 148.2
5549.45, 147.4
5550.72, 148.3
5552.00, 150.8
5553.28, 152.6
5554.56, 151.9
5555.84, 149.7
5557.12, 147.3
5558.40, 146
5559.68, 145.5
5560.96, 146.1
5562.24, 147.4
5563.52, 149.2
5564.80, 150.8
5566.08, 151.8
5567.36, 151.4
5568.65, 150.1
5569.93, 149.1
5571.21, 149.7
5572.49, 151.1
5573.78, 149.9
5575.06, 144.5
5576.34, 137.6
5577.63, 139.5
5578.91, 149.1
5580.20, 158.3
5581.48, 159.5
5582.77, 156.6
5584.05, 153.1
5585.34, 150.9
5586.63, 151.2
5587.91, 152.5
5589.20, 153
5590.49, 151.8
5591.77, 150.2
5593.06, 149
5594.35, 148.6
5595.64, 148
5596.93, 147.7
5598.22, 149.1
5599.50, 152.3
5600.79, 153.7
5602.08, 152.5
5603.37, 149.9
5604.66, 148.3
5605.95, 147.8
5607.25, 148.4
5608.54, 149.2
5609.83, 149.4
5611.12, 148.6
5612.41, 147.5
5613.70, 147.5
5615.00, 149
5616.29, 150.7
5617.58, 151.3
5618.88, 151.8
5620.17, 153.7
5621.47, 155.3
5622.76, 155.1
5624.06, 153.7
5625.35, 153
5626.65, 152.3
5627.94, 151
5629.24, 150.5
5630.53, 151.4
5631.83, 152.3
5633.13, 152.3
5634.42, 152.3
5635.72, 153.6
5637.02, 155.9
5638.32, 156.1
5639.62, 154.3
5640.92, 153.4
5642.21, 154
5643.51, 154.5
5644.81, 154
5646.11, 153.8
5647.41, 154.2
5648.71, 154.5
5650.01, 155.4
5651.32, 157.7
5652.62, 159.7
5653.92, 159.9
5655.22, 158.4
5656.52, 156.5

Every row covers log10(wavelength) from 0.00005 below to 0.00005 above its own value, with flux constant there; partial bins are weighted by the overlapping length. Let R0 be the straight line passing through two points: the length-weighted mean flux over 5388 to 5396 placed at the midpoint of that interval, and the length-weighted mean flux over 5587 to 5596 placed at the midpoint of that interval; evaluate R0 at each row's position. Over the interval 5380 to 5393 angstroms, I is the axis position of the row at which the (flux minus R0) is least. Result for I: 5382.07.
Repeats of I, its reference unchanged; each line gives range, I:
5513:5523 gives 5518.86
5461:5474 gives 5472.04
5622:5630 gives 5629.24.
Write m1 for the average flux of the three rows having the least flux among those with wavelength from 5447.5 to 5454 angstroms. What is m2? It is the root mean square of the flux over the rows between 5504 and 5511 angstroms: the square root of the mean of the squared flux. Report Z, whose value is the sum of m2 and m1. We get 300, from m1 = 153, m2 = 147.4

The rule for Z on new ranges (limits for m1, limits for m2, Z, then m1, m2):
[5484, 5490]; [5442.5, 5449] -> 301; 149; 152.0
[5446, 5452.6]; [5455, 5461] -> 304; 152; 152.6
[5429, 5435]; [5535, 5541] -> 304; 153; 150.8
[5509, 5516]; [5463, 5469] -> 295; 149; 146.3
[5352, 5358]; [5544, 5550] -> 310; 161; 149.0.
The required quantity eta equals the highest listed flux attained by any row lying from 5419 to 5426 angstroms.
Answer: 157.7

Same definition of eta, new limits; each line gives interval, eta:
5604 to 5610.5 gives 149.4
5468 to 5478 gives 149.1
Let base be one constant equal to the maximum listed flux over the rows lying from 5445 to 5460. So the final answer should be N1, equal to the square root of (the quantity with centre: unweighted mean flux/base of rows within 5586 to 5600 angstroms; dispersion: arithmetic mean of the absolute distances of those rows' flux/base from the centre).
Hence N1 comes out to 0.104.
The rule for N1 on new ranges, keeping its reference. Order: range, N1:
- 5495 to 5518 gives 0.104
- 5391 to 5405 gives 0.114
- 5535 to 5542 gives 0.141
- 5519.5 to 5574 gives 0.106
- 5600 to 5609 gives 0.107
